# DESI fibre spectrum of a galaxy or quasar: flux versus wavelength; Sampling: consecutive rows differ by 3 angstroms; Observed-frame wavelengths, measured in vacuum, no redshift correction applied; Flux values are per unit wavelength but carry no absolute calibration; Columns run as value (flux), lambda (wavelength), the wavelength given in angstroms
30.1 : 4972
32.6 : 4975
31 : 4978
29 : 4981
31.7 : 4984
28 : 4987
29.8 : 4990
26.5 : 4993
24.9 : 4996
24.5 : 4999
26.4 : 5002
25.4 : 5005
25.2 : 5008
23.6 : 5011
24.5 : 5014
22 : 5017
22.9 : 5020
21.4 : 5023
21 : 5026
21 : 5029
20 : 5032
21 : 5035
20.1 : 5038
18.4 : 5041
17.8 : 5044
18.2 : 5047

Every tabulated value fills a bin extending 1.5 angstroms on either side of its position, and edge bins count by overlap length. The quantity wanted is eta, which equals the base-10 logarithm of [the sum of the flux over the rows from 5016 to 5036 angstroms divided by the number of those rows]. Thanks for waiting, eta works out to 1.33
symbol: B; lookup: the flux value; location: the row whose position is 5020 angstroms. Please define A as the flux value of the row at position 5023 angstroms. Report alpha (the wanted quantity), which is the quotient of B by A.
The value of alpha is 1.1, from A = 21.4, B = 22.9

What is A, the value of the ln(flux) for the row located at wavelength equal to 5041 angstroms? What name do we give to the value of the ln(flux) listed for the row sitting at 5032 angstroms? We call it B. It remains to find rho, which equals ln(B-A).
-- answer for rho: -2.5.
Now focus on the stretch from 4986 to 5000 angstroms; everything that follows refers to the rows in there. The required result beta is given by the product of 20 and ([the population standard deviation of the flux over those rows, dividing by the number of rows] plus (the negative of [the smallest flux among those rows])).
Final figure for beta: -451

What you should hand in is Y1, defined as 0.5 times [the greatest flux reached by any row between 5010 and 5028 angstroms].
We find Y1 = 12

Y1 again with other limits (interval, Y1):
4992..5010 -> 13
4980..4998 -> 16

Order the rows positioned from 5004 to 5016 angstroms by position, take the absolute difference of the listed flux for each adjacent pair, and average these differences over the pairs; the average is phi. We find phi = 0.90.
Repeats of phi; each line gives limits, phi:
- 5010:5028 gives 1.24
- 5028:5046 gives 1.04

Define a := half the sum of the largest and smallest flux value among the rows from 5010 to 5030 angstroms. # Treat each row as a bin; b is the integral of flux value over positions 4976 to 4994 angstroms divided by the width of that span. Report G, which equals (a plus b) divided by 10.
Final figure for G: 5.23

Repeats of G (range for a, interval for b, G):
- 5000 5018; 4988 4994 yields 5.25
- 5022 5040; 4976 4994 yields 5.02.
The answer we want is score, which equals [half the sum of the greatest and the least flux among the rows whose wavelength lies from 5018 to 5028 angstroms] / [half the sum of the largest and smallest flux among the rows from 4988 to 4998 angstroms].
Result 0.80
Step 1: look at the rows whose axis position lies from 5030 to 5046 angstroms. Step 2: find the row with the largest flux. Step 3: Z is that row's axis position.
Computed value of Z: 5035 angstroms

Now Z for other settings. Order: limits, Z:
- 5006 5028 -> 5008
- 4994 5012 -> 5002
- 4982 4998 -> 4984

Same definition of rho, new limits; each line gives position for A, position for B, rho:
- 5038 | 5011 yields -1.8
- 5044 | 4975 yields -0.5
